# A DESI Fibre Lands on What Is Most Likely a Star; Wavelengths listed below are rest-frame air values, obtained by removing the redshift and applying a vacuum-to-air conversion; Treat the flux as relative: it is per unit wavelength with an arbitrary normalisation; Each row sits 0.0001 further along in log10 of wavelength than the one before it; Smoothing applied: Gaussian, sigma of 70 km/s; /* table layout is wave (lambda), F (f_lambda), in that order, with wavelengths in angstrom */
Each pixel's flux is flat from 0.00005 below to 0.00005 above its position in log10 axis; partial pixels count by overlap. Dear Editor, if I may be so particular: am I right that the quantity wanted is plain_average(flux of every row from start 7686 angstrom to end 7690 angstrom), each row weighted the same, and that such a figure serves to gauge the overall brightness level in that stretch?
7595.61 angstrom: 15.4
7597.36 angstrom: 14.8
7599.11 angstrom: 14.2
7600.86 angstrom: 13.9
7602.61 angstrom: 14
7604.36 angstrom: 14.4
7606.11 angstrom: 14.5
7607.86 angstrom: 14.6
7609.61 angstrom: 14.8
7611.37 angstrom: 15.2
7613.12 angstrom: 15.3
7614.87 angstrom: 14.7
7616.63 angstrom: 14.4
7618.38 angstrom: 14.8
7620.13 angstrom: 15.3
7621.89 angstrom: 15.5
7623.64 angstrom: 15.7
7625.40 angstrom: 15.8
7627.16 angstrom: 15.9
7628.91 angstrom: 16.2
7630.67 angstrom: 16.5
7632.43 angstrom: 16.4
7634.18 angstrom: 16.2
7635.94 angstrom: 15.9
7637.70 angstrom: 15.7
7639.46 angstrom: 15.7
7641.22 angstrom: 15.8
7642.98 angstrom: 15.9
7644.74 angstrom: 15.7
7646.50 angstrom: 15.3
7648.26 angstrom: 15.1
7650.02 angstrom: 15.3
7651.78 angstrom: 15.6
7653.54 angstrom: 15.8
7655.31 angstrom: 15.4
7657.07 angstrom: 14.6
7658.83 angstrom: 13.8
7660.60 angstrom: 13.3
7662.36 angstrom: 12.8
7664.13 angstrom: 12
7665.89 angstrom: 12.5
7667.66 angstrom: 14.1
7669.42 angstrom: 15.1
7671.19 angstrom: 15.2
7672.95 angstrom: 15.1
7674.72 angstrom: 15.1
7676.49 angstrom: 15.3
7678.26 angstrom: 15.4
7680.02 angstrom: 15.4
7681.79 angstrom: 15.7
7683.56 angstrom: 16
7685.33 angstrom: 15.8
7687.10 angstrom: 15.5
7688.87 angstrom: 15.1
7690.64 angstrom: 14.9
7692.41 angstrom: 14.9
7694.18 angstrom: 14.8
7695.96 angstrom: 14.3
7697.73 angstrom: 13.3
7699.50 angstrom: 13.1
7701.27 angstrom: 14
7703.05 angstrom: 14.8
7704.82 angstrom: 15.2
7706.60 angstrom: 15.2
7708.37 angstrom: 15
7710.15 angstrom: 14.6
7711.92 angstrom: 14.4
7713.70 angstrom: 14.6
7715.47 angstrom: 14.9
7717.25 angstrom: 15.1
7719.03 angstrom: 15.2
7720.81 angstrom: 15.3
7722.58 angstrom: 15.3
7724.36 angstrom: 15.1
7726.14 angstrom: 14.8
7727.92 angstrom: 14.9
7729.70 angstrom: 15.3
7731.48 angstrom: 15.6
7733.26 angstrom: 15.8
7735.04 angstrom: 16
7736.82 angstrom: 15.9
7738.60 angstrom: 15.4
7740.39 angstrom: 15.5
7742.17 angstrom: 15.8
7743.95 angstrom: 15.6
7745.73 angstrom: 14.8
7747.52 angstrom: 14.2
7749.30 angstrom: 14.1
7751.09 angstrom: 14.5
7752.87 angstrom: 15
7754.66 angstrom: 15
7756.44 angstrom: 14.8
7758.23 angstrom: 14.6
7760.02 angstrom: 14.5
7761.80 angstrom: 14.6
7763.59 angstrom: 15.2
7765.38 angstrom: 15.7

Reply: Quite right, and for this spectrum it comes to 15.3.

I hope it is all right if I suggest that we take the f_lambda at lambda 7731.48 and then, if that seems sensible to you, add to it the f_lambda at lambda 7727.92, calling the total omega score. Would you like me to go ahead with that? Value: 30.5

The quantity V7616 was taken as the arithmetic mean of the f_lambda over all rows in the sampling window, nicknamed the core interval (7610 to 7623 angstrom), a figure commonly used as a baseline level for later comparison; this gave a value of 15.03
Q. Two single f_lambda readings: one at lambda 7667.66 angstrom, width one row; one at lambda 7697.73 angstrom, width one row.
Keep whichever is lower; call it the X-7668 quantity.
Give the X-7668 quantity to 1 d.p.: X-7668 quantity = 13.3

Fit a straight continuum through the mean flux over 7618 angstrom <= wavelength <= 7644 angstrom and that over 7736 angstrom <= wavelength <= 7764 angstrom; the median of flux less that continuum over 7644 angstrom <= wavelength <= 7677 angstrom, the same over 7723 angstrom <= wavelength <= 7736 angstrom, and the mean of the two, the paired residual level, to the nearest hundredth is -0.12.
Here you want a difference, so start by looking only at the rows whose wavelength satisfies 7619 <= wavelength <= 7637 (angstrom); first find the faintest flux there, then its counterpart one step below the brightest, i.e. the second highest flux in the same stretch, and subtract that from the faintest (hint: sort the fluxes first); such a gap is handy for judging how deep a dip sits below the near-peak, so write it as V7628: -1.1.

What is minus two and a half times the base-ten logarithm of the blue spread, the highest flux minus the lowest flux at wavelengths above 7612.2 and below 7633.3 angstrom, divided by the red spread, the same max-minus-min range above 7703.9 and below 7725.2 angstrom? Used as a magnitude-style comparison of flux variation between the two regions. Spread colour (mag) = -0.92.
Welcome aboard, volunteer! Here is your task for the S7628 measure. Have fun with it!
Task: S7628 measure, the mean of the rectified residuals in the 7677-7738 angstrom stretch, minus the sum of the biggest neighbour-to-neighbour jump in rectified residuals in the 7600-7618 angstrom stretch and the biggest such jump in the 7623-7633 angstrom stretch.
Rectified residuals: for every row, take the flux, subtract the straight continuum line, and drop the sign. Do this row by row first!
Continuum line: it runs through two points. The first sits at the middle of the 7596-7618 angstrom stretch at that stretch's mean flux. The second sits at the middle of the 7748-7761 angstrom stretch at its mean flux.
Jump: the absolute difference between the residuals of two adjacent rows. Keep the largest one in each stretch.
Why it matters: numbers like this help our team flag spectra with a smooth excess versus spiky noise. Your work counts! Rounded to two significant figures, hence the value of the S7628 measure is -0.25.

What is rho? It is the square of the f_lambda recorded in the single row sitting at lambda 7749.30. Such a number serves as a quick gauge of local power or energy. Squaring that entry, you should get 199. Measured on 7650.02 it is 234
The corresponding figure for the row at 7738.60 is 237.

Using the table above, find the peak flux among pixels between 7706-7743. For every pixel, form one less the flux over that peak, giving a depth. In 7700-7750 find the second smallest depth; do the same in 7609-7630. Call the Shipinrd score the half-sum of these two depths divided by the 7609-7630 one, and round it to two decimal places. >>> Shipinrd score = 1.00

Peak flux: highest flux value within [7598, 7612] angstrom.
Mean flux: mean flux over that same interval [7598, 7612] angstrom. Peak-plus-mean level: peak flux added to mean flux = 29.6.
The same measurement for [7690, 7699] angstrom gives 29.3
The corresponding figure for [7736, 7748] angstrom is 31.2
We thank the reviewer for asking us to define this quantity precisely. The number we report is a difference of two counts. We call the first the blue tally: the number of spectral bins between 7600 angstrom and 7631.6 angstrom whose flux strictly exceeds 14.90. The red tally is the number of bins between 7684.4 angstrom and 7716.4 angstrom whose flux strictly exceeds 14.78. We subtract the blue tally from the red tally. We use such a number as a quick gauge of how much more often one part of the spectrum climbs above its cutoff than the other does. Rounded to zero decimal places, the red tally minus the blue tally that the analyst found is 2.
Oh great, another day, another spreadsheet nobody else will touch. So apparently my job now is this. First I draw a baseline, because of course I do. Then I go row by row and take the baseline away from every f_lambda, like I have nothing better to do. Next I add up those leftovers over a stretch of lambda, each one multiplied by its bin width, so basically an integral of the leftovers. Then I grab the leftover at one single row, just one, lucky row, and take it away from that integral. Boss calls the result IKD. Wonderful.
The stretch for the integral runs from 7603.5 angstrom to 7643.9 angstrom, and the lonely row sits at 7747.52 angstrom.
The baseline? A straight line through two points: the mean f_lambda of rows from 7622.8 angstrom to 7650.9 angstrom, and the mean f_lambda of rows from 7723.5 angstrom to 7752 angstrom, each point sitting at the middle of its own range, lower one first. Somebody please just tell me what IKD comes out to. -17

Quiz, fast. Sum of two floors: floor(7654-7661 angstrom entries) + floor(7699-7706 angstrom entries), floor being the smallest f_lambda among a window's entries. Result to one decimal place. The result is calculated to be 26.4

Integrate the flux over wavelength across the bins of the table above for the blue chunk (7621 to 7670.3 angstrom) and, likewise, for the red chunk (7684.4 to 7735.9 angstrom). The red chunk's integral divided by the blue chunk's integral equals 1.03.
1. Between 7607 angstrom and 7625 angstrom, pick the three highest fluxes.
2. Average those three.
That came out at 15.5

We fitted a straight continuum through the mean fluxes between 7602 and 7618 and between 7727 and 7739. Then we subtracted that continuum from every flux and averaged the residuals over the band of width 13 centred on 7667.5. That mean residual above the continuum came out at -1.3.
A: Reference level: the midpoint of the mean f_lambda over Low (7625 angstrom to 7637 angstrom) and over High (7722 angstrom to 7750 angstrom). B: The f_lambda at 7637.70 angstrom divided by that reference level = 1.00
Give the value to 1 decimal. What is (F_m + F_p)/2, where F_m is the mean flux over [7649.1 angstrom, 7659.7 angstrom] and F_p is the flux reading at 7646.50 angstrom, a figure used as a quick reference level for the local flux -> 15.2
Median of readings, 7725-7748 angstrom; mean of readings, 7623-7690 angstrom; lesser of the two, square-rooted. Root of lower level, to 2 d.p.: 3.90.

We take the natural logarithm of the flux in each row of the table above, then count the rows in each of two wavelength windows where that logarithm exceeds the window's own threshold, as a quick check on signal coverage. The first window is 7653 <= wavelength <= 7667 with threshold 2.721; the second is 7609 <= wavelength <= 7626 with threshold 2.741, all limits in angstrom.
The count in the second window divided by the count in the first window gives 1.0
